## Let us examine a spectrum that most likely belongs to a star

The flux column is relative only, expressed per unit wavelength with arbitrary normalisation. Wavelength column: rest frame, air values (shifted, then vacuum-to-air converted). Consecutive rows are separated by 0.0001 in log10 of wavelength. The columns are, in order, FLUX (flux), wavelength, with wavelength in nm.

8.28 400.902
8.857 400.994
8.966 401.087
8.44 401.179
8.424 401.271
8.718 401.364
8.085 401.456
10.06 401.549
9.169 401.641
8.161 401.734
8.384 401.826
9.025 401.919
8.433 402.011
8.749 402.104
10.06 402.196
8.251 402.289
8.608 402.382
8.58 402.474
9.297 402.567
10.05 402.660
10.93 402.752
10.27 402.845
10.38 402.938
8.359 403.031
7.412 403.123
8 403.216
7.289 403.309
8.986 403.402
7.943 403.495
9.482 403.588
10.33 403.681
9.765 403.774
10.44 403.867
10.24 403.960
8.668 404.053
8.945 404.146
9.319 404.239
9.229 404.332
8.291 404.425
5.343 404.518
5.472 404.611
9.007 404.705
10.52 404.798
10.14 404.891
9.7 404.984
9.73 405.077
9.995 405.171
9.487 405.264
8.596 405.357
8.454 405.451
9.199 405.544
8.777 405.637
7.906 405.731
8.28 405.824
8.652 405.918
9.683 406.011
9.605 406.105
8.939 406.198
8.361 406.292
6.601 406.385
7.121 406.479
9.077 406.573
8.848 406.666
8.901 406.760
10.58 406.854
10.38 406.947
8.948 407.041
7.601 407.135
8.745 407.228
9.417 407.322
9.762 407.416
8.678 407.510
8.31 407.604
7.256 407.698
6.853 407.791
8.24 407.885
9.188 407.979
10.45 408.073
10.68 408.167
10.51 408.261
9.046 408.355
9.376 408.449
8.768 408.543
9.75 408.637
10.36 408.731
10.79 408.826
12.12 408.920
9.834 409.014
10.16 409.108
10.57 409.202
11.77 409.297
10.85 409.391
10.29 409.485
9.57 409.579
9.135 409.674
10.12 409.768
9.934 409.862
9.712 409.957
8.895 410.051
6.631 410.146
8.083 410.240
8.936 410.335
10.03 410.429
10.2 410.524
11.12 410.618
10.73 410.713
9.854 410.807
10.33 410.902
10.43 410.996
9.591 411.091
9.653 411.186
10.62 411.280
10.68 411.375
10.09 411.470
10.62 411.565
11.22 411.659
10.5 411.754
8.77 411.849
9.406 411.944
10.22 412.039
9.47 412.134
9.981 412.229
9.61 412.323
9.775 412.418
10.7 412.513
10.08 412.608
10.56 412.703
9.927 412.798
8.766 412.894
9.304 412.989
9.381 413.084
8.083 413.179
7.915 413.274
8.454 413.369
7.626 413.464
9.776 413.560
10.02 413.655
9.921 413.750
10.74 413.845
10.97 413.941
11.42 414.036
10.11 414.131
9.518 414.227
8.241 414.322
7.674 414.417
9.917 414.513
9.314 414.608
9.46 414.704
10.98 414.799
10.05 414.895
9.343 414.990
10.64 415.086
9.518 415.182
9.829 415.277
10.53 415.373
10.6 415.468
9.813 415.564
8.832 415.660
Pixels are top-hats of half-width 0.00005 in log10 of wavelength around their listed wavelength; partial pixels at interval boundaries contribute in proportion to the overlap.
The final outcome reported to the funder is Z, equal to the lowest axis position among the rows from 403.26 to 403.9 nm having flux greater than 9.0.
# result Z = 403.588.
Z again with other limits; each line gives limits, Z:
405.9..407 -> 406.011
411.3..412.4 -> 411.375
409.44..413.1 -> 409.485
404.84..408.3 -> 404.891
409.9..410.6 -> 409.957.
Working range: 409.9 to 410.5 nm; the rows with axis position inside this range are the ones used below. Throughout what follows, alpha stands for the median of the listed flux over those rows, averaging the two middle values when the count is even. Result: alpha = 8.9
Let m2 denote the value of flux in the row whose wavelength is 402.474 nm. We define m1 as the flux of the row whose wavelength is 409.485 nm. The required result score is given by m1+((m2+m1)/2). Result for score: 19.7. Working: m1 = 10.29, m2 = 8.58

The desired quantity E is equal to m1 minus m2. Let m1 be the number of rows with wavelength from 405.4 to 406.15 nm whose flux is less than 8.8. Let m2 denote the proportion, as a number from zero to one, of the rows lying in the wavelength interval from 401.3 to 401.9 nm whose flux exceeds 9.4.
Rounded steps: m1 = 5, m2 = 0.17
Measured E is 4.8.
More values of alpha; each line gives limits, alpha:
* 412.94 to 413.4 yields 8.5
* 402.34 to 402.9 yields 9.7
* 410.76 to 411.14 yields 10.1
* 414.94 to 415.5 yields 10.2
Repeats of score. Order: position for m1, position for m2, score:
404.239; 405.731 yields 17.9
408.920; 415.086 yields 23.5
